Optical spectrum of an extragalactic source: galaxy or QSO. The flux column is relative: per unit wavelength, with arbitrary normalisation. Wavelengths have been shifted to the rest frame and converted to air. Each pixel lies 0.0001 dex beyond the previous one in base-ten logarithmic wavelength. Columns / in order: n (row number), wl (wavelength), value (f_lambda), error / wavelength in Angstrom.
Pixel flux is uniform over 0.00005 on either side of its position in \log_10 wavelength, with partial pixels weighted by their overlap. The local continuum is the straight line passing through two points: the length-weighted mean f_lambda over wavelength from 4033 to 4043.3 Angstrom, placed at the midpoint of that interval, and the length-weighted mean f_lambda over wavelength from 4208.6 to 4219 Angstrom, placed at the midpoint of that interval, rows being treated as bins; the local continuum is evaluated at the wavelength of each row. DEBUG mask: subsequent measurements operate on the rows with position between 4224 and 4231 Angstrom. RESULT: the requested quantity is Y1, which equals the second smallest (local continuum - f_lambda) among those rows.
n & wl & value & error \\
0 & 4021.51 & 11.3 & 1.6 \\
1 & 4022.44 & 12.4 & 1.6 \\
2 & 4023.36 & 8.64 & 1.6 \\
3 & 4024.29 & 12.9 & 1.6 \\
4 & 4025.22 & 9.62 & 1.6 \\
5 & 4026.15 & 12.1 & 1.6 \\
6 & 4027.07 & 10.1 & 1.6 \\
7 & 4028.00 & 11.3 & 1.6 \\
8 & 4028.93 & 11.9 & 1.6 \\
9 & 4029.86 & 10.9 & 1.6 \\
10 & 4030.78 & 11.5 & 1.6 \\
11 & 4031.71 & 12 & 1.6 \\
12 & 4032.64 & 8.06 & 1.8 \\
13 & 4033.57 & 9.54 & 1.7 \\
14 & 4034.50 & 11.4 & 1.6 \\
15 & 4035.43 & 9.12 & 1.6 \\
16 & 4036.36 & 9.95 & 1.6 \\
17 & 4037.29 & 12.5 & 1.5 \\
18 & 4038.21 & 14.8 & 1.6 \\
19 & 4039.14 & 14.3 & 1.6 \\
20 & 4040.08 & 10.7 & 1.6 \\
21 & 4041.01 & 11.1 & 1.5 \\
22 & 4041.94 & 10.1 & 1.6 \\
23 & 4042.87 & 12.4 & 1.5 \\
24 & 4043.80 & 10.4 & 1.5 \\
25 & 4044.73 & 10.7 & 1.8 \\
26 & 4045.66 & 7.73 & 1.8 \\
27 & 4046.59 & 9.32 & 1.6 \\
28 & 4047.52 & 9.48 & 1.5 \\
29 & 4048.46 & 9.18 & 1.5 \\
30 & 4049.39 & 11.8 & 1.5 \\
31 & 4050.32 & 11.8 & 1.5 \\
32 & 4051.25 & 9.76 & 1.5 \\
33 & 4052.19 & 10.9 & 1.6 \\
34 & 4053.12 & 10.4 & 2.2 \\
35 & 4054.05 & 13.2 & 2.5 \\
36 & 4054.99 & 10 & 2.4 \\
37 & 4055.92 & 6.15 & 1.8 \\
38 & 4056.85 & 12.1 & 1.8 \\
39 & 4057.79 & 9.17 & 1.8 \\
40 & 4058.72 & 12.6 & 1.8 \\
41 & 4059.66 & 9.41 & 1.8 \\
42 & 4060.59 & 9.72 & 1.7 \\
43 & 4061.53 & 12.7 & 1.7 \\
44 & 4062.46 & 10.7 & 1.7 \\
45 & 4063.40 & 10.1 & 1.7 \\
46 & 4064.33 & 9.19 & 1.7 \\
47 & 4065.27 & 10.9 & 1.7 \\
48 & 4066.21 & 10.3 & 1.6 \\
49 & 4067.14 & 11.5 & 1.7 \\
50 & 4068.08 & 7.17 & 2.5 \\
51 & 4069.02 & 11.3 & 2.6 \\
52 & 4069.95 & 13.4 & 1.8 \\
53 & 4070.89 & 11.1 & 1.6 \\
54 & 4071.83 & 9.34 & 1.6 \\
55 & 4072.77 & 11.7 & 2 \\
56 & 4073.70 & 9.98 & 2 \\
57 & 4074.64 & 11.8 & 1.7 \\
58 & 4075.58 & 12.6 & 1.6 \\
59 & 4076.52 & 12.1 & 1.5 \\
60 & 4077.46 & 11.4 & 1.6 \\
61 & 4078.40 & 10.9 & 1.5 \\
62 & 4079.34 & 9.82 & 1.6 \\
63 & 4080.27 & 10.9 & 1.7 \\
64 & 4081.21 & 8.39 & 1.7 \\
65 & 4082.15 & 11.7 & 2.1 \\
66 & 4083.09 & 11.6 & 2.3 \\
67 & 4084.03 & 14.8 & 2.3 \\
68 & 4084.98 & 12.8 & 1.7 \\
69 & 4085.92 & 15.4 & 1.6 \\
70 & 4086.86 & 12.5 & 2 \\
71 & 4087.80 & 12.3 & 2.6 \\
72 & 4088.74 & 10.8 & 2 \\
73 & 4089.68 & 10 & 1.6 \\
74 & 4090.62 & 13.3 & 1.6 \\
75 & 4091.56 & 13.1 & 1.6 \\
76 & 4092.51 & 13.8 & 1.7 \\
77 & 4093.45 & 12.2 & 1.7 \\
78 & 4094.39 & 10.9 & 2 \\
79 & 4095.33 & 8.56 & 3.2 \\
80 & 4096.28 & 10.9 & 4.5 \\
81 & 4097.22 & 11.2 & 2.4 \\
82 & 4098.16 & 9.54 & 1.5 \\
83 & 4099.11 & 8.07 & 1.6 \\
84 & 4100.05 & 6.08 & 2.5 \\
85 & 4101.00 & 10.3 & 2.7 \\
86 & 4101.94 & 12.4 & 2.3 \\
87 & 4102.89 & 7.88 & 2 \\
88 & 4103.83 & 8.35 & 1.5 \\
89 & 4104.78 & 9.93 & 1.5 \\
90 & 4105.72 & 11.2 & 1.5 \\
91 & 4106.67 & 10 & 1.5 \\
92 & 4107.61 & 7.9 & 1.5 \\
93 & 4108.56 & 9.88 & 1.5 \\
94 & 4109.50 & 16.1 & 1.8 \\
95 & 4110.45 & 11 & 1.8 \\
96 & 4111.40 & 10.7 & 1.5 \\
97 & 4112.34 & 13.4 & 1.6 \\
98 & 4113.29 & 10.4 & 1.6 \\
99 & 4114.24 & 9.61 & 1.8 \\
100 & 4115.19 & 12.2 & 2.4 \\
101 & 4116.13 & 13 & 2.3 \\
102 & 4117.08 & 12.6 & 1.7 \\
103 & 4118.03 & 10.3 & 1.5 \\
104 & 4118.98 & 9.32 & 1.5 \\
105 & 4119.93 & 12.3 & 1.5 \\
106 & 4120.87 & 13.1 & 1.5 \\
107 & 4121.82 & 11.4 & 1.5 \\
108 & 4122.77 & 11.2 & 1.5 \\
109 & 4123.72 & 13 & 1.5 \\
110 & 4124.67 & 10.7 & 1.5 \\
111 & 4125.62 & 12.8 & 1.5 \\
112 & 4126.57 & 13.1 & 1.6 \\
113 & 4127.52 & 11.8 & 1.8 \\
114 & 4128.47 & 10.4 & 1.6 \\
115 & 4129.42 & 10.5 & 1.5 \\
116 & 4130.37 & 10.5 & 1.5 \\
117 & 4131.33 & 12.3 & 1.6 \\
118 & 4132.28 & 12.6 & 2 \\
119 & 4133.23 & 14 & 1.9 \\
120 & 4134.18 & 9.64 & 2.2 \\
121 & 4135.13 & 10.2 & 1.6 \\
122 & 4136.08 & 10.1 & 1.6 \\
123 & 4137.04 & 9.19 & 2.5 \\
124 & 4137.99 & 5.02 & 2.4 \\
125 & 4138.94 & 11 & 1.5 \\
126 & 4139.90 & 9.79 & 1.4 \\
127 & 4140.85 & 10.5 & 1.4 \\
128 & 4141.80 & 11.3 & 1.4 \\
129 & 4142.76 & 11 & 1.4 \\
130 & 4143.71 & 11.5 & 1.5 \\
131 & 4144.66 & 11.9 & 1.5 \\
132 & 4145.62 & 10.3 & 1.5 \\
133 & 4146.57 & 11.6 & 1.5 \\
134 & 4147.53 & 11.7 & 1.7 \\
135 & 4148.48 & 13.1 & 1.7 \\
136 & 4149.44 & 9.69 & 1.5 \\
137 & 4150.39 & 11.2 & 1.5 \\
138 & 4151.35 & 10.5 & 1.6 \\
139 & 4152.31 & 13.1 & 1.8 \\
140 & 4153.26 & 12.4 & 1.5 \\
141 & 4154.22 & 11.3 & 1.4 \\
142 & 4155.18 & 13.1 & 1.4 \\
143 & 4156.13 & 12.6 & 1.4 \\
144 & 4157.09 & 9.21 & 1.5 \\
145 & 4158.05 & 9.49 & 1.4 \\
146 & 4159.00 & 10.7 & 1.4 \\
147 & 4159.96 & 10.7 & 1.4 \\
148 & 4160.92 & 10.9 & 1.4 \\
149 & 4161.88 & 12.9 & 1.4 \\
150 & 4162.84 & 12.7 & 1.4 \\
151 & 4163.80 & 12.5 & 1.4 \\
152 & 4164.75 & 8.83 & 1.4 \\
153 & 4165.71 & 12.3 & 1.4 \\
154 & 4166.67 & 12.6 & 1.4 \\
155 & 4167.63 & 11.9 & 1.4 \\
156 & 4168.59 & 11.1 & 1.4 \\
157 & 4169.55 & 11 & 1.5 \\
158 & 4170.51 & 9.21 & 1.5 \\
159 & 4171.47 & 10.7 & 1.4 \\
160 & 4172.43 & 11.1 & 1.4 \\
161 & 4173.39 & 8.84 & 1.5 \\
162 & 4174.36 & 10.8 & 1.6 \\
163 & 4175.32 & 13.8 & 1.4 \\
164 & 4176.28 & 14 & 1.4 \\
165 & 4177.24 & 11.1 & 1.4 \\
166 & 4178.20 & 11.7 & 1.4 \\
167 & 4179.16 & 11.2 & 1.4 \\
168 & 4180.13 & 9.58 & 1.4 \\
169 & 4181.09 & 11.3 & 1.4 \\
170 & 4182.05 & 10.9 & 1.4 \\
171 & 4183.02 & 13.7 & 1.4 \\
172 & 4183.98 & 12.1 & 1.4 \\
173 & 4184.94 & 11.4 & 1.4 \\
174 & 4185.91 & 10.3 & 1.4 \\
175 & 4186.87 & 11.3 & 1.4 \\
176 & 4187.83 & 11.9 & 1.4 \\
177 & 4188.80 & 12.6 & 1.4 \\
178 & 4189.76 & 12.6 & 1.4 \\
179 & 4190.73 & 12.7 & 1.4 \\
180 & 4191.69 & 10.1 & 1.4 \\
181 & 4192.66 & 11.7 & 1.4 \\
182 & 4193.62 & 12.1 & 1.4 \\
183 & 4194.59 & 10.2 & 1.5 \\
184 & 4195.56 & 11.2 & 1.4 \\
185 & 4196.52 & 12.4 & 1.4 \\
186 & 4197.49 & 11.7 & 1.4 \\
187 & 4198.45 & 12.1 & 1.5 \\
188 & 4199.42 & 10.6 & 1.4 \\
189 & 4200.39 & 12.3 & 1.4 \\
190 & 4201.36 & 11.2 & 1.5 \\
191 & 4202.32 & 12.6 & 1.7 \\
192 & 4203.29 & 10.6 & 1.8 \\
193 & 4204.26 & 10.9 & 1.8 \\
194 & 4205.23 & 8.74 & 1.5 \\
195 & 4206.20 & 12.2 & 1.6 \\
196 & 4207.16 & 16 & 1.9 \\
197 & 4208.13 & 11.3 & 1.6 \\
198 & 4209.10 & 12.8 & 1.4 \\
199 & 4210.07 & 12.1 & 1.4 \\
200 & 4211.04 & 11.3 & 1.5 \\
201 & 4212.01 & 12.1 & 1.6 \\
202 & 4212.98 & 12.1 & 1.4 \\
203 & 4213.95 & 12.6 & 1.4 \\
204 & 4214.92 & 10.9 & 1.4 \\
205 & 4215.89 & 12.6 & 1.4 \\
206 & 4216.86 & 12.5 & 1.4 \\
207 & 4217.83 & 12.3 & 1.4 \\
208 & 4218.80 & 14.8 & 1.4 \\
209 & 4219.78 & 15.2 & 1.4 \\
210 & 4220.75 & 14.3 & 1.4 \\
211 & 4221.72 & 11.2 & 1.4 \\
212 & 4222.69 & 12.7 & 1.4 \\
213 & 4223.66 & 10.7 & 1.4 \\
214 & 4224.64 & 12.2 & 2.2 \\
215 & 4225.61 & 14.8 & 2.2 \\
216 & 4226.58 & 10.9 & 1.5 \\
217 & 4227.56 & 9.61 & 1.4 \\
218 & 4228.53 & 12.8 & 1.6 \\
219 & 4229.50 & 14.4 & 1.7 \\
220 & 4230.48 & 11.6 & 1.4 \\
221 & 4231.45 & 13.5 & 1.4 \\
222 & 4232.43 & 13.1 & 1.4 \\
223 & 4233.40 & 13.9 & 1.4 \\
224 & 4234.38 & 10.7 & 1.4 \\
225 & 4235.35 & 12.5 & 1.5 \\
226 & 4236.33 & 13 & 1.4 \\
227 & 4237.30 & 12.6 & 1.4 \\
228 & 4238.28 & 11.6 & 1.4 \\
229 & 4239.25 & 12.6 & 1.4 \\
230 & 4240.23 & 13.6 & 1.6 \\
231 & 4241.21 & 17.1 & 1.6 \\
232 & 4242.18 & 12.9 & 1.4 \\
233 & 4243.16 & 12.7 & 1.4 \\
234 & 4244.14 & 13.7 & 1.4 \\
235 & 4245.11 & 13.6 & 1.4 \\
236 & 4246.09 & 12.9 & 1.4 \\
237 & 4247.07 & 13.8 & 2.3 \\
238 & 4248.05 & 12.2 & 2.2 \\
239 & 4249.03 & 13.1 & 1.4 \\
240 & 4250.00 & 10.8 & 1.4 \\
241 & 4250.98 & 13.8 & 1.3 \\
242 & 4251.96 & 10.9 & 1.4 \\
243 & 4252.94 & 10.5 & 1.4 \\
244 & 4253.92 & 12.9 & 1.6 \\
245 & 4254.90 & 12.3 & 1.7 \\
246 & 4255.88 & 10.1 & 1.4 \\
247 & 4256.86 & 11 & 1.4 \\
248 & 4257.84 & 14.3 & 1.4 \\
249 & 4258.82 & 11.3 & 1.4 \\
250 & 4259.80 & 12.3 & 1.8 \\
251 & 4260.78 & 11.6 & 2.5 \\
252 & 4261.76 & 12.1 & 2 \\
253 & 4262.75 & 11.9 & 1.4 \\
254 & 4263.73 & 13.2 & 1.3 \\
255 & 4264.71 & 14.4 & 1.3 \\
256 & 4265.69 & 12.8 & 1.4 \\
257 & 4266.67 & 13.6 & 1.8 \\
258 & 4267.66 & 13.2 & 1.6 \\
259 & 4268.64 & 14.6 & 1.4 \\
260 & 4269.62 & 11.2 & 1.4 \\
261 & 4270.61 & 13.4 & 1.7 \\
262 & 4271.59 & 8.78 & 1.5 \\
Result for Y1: -2.0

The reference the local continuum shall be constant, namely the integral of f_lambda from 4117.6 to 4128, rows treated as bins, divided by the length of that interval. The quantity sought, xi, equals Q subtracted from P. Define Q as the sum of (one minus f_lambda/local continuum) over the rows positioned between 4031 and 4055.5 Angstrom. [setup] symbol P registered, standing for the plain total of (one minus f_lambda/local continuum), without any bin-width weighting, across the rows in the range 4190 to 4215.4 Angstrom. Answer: -2.0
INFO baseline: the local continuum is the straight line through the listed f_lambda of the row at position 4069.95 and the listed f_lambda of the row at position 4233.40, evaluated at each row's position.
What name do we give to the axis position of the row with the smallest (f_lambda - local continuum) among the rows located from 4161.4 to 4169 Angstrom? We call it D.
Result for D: 4164.75 Angstrom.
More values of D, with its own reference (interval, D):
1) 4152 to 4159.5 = 4157.09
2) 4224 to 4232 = 4227.56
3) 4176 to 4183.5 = 4180.13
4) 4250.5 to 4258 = 4255.88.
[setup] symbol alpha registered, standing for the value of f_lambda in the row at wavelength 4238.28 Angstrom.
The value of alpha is 11.6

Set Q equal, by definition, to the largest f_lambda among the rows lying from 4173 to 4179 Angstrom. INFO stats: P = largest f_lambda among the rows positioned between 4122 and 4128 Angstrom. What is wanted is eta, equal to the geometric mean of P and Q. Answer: 13.5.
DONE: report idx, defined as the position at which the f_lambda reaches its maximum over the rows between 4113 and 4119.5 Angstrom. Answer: 4116.13 Angstrom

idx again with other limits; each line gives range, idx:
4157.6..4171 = 4161.88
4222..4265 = 4241.21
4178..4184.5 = 4183.02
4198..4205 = 4202.32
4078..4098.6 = 4085.92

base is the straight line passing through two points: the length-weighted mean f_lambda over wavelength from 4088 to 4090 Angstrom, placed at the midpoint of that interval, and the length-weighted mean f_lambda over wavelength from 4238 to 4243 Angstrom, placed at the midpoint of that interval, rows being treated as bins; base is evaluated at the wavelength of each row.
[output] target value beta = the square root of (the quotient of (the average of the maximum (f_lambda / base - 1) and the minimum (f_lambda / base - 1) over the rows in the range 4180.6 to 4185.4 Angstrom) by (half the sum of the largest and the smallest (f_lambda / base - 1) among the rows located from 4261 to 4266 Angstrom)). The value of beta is 0.5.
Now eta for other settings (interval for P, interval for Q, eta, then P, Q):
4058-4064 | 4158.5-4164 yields 12.8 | 12.7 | 12.9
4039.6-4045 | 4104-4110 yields 14.1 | 12.4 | 16.1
